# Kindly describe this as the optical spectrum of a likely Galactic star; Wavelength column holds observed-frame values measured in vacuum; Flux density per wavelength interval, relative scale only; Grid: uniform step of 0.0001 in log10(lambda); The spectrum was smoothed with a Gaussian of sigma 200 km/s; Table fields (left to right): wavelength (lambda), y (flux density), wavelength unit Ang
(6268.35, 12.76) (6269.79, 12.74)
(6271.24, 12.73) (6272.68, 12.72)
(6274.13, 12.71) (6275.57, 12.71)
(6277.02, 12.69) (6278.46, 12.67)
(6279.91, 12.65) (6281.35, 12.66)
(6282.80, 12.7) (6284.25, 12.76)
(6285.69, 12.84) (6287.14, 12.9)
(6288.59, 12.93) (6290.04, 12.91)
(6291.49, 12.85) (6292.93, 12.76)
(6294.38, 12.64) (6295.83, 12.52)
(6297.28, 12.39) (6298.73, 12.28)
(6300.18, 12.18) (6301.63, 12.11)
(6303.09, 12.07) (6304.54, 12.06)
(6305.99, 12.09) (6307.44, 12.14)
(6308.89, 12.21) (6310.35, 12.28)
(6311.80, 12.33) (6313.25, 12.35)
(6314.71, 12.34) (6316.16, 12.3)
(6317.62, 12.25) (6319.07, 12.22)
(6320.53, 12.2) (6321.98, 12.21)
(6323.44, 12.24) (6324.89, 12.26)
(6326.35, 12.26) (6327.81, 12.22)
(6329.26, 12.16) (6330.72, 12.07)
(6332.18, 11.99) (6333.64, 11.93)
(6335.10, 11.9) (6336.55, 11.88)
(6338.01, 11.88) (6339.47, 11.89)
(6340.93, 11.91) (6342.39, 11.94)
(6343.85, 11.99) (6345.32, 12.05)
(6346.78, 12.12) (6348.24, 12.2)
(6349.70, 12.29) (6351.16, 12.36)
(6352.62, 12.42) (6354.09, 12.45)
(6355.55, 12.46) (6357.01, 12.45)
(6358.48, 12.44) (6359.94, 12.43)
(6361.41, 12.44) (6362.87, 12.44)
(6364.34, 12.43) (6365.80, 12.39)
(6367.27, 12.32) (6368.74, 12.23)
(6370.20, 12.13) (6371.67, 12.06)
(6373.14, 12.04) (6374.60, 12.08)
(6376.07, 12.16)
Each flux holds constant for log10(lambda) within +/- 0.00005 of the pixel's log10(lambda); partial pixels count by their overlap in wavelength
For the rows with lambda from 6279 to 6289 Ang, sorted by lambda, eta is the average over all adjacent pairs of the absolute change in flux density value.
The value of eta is 0.0467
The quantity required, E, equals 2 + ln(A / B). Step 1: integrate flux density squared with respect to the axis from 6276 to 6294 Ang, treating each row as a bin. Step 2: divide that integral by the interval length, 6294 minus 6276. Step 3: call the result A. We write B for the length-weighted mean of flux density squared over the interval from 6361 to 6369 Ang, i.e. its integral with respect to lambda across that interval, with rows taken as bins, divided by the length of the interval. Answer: 2.06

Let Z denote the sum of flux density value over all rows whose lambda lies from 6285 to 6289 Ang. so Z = 38.7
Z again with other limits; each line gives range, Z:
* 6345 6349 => 36.4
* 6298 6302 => 36.6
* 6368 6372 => 36.4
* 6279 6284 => 38.0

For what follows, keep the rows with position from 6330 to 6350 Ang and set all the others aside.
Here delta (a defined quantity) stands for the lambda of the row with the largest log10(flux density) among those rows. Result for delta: 6349.70 Ang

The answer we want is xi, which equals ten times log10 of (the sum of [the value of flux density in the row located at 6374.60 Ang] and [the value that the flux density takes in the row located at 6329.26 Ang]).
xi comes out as 13.8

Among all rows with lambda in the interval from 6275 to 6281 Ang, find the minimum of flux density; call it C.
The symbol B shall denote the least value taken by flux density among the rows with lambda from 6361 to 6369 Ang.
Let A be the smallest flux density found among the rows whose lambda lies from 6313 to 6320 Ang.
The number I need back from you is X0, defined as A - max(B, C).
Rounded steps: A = 12.22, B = 12.23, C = 12.65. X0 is -0.4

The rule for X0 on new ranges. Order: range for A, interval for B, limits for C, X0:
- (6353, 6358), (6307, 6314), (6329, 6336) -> 0.3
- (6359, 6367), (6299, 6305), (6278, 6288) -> -0.3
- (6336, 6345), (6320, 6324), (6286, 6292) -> -1.0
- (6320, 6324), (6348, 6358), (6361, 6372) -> 0.0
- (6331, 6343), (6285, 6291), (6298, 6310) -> -1.0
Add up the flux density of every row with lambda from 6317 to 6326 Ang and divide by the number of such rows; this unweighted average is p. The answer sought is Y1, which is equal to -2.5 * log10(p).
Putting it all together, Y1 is -2.719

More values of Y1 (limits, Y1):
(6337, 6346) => -2.693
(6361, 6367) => -2.736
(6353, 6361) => -2.738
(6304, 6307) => -2.705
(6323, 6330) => -2.718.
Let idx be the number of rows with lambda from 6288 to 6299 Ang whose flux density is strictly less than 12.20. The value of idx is 0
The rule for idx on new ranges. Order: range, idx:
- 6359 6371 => 1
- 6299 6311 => 6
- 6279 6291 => 0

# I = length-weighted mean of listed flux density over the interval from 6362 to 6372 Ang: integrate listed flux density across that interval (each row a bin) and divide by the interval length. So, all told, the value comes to 12.3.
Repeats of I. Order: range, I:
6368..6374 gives 12.1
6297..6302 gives 12.2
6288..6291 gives 12.9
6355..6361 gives 12.4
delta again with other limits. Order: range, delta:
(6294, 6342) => 6294.38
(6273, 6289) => 6288.59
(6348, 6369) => 6355.55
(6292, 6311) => 6292.93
